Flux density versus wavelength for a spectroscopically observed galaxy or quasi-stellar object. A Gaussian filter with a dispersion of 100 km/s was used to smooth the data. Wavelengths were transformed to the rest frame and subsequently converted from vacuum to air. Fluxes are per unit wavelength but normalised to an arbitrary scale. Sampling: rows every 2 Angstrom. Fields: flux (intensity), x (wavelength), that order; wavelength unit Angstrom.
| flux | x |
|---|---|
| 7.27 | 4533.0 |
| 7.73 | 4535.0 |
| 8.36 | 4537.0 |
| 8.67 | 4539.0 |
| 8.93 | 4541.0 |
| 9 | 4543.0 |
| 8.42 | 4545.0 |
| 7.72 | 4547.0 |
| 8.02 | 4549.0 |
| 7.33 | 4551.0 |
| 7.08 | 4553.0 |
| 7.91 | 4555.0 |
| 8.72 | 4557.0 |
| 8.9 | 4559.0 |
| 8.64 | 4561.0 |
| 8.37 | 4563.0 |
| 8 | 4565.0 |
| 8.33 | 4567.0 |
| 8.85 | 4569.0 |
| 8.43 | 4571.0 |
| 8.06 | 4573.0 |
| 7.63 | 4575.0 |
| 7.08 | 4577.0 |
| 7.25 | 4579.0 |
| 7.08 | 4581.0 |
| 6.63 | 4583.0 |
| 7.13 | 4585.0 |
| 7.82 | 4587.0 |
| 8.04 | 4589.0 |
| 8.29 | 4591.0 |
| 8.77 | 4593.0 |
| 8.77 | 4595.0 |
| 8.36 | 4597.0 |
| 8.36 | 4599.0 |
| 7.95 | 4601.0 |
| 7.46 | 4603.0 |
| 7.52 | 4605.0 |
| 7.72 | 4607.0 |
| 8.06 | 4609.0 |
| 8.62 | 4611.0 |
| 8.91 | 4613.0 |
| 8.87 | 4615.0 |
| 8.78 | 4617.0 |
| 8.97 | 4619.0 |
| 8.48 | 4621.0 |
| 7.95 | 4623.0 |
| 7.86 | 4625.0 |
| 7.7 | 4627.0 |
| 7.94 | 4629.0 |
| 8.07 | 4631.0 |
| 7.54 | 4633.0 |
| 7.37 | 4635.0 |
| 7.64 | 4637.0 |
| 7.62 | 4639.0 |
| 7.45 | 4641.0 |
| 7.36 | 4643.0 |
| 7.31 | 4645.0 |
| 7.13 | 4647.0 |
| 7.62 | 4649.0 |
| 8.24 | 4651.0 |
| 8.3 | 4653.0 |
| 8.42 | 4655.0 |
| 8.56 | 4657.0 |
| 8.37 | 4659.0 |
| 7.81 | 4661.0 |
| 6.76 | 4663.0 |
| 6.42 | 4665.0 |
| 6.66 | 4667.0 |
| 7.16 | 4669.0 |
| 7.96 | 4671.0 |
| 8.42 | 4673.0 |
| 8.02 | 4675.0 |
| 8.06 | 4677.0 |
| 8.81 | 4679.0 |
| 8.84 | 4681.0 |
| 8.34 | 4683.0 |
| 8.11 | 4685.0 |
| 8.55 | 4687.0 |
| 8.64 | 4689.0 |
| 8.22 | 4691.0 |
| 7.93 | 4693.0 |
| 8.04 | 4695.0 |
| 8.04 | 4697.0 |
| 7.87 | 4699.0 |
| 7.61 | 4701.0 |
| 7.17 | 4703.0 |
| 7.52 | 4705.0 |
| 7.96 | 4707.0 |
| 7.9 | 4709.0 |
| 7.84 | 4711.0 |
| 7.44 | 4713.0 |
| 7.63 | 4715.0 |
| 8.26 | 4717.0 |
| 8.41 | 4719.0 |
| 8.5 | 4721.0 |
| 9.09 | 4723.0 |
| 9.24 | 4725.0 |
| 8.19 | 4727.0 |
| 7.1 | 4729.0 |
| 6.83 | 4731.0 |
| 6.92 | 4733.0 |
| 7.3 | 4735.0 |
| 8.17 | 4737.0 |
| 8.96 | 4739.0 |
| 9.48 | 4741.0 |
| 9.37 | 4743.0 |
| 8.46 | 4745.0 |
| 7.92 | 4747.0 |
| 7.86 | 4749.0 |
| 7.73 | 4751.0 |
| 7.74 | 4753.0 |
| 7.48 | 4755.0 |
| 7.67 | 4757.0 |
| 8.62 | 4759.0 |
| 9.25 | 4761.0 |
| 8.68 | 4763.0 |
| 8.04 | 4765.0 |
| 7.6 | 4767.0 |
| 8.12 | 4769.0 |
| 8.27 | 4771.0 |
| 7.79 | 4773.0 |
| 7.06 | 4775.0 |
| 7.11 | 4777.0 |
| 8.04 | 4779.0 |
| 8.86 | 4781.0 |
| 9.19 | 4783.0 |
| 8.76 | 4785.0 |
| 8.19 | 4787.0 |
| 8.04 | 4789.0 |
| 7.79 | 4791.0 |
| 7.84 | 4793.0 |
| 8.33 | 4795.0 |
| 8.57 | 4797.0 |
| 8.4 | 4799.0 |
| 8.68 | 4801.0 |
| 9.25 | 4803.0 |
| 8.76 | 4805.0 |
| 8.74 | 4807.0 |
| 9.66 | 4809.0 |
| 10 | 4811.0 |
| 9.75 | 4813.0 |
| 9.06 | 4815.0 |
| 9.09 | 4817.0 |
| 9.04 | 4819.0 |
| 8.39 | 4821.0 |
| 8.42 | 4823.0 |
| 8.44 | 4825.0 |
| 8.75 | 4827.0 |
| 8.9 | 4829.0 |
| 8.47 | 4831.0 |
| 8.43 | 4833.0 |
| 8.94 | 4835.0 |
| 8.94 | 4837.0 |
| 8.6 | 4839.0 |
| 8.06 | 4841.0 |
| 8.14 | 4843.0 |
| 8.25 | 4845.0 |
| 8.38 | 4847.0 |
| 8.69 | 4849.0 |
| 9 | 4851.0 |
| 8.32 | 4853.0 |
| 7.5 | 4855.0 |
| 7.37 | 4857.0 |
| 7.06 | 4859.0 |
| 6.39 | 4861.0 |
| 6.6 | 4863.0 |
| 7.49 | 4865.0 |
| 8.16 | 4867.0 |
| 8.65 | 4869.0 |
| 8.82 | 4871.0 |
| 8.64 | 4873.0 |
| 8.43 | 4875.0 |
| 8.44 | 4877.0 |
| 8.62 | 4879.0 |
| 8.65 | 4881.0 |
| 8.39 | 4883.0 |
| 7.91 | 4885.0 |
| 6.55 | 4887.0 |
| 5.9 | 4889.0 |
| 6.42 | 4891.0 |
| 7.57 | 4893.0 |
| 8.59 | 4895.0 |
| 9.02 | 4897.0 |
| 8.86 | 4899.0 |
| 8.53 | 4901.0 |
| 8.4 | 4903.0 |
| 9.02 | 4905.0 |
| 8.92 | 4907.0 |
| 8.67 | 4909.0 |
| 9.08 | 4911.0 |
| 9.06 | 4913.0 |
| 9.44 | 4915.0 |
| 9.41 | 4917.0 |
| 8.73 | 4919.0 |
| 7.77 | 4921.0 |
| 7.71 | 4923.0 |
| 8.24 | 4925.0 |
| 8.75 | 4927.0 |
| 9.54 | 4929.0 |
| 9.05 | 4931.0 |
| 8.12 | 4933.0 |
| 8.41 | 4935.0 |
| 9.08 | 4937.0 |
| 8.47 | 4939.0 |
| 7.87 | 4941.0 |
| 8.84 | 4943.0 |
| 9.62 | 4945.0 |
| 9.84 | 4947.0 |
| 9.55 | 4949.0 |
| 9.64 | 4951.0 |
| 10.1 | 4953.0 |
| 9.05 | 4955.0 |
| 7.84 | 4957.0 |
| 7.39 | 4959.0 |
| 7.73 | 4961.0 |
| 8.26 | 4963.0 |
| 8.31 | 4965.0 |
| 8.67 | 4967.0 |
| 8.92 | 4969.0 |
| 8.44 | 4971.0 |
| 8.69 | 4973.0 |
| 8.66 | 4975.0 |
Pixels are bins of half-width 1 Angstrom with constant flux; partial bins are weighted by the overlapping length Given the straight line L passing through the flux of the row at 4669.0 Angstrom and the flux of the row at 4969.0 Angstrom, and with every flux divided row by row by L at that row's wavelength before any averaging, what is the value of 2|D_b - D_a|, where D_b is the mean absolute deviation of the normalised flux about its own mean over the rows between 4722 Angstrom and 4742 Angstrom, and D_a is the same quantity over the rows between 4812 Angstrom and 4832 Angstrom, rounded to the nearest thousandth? 0.143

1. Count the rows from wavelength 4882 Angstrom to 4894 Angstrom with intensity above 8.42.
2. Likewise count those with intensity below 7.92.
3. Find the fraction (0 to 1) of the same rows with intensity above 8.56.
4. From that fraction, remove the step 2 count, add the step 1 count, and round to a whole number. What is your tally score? -5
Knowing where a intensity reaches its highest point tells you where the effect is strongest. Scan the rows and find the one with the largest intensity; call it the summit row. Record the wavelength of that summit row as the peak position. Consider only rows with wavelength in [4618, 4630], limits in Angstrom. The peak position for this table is 4619.0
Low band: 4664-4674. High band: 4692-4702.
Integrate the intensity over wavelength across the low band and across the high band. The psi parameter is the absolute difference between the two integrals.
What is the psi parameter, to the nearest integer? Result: 6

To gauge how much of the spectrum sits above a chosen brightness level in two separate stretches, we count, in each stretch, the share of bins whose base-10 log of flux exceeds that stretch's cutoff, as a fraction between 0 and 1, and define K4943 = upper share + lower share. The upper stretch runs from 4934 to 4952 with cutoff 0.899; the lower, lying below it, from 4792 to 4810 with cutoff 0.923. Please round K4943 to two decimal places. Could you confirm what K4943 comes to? 1.67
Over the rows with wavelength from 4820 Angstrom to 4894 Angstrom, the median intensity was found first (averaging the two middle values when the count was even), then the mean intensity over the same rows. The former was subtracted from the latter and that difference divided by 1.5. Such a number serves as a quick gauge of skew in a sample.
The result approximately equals -0.21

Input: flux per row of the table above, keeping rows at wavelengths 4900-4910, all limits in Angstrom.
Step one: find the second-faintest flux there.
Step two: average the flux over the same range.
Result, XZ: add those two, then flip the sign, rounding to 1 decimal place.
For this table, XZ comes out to -17.2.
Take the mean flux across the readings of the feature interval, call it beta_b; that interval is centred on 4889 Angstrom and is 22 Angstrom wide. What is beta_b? 7.86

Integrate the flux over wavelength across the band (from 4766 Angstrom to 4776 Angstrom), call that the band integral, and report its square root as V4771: 8.81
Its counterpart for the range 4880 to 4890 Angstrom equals 8.65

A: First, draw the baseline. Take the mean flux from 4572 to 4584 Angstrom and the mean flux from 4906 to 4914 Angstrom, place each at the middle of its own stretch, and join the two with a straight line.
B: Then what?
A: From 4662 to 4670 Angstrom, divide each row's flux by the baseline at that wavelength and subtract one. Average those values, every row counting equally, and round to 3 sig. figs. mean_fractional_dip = -0.126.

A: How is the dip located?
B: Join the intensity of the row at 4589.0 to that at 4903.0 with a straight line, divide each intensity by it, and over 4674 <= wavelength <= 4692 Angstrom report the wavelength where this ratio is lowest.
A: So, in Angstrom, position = 4675.0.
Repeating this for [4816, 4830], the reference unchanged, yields 4821.0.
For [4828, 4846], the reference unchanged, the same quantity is 4841.0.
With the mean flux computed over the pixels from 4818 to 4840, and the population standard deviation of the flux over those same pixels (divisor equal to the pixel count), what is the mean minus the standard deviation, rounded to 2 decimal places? 8.42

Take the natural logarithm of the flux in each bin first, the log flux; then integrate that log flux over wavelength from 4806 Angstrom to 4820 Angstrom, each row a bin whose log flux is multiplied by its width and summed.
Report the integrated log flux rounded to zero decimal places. 31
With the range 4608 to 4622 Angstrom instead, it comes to 30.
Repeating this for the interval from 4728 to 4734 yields 12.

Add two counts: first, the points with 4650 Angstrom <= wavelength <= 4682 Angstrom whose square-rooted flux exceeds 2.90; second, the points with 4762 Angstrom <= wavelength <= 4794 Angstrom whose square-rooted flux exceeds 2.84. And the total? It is 12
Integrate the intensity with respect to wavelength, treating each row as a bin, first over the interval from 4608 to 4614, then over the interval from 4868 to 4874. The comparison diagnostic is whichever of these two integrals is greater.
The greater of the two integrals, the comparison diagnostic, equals 52.2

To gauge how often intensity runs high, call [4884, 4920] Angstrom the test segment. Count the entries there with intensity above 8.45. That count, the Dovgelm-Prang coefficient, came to 12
